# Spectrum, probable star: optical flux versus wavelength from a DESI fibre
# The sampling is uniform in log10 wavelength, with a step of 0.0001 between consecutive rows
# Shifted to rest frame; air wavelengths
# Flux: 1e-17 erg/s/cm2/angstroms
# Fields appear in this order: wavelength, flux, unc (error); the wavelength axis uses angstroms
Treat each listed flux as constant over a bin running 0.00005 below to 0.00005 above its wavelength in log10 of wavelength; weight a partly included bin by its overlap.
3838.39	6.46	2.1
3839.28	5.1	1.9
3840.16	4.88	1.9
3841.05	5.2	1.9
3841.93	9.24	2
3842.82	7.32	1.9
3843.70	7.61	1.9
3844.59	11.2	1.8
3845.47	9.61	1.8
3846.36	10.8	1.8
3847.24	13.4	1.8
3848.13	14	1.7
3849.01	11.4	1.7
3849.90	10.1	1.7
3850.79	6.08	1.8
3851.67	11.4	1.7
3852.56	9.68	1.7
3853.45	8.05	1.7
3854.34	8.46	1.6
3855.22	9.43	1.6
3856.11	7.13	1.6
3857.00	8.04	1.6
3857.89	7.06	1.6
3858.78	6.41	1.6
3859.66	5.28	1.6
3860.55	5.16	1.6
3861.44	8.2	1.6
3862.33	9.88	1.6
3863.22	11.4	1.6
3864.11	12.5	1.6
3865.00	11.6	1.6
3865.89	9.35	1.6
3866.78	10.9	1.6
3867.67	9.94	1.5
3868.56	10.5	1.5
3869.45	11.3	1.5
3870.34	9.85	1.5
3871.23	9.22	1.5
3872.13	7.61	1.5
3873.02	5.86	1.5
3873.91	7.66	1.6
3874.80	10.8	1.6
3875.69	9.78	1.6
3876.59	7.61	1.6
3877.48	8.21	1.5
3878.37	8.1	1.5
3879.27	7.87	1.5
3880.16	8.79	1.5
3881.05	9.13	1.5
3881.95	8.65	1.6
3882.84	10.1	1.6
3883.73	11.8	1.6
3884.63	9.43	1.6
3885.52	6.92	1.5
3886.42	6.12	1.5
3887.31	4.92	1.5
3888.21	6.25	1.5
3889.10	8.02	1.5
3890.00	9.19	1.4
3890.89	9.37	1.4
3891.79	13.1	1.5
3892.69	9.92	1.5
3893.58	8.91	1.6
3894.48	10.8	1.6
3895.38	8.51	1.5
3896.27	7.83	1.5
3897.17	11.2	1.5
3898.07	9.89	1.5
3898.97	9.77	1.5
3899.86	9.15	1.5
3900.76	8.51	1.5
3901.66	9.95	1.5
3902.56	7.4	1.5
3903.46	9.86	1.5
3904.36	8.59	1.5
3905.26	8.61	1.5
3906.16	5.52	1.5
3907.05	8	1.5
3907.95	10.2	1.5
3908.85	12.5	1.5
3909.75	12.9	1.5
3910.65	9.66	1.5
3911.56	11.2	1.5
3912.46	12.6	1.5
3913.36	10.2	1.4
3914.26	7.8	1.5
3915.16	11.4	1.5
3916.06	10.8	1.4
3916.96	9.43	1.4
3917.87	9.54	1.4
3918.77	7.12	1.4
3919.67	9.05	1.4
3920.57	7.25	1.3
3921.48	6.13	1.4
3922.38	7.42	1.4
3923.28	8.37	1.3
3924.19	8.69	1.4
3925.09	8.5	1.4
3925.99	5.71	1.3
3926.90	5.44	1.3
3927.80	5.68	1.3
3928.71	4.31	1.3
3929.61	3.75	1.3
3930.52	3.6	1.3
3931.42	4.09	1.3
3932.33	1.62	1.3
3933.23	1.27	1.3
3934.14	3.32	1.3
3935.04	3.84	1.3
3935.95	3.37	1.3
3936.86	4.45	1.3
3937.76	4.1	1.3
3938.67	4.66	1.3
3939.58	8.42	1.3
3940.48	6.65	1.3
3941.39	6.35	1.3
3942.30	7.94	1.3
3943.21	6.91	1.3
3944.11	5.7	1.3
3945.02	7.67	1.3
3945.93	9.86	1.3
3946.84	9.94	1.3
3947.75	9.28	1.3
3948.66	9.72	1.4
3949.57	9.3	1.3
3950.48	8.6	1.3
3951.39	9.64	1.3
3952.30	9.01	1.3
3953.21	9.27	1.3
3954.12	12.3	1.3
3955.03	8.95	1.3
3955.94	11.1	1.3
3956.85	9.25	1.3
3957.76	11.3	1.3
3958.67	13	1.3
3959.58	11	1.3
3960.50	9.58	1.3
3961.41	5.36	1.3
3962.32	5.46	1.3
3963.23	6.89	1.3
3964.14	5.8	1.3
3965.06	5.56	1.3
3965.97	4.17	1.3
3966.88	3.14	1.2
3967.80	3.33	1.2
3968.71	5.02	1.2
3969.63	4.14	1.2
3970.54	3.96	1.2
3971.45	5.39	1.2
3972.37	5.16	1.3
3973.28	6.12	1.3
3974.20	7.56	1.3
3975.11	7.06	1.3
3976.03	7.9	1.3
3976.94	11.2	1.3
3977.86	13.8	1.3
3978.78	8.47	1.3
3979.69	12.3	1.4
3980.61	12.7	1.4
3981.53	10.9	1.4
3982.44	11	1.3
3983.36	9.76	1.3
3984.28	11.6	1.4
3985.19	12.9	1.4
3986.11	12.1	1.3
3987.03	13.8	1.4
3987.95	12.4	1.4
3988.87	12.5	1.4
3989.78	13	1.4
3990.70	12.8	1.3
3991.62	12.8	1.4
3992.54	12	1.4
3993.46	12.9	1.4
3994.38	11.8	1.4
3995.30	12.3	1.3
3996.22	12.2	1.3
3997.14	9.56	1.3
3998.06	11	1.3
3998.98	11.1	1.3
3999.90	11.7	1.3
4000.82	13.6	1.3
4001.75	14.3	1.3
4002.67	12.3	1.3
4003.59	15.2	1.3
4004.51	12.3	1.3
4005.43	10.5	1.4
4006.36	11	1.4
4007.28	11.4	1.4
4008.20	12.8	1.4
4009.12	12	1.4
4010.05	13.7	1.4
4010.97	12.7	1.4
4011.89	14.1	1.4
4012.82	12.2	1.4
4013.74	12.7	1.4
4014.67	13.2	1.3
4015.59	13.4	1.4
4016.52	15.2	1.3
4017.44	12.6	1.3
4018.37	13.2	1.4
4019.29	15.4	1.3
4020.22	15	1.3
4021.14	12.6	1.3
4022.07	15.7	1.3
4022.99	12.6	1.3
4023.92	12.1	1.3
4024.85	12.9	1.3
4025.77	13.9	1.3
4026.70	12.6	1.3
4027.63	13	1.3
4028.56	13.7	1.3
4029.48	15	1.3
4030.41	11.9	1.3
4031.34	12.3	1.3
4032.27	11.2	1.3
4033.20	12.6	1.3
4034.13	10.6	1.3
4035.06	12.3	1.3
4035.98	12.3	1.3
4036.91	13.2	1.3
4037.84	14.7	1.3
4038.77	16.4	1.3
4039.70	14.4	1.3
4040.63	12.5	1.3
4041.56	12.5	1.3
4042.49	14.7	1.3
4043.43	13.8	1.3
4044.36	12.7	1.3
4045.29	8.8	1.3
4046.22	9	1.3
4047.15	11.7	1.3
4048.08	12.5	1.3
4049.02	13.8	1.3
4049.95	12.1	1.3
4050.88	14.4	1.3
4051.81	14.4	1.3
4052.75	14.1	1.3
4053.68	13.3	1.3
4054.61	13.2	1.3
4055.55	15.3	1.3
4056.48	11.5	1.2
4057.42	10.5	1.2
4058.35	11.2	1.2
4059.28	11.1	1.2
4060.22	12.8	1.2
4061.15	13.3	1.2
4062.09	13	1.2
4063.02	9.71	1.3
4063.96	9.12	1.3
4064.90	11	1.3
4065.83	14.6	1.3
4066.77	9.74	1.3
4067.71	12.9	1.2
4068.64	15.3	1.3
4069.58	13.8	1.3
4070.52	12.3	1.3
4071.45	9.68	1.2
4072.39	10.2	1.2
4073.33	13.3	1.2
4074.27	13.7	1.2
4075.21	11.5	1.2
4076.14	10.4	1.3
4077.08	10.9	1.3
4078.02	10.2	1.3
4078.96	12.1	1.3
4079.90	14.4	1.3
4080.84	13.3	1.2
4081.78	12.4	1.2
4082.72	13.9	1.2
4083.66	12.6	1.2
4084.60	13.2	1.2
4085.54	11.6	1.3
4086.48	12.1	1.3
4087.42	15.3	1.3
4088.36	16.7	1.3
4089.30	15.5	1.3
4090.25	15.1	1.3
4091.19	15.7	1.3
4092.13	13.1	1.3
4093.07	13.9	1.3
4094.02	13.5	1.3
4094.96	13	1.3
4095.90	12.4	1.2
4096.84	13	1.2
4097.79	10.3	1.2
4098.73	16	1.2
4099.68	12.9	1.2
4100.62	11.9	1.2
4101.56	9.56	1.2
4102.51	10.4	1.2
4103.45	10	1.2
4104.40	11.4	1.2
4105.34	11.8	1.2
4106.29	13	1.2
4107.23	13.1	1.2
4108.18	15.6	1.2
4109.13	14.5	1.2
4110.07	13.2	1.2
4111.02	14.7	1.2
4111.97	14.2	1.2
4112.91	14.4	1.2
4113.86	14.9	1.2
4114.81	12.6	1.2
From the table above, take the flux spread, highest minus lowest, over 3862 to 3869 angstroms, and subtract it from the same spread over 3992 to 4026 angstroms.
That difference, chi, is 3.0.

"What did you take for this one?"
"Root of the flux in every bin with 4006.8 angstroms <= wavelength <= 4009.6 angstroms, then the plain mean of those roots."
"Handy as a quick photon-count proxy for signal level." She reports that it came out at 3.47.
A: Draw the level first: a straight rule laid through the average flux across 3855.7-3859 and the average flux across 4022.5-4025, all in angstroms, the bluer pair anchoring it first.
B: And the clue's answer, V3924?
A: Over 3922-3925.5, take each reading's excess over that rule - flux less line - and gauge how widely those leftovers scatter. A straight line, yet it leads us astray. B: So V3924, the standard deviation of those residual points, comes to 0.5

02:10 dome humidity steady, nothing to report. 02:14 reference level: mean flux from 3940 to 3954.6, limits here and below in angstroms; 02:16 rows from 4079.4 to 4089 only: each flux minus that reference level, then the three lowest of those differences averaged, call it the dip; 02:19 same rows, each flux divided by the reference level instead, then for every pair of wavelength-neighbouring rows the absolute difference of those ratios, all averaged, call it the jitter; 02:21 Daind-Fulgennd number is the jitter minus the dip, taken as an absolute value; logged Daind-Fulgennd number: 3.2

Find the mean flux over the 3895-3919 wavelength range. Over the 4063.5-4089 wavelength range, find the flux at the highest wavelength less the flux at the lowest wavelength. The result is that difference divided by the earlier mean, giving 0.79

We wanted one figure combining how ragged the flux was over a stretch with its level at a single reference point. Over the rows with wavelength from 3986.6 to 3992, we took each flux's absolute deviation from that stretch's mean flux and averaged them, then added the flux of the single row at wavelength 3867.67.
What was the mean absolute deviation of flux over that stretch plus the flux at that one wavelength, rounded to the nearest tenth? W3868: 10.3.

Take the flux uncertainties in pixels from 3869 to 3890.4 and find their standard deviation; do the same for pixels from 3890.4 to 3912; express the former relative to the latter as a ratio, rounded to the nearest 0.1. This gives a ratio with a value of 1.5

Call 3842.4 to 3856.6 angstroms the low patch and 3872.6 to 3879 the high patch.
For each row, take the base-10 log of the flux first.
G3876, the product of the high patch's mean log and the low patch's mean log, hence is 0.89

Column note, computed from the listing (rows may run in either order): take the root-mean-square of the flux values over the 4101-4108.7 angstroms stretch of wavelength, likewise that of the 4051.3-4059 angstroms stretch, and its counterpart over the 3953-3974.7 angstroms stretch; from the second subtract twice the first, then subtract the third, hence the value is -18.8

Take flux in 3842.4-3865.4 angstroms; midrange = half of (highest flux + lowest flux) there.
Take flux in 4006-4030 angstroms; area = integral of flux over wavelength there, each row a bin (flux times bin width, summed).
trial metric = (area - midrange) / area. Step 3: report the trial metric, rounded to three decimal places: 0.970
